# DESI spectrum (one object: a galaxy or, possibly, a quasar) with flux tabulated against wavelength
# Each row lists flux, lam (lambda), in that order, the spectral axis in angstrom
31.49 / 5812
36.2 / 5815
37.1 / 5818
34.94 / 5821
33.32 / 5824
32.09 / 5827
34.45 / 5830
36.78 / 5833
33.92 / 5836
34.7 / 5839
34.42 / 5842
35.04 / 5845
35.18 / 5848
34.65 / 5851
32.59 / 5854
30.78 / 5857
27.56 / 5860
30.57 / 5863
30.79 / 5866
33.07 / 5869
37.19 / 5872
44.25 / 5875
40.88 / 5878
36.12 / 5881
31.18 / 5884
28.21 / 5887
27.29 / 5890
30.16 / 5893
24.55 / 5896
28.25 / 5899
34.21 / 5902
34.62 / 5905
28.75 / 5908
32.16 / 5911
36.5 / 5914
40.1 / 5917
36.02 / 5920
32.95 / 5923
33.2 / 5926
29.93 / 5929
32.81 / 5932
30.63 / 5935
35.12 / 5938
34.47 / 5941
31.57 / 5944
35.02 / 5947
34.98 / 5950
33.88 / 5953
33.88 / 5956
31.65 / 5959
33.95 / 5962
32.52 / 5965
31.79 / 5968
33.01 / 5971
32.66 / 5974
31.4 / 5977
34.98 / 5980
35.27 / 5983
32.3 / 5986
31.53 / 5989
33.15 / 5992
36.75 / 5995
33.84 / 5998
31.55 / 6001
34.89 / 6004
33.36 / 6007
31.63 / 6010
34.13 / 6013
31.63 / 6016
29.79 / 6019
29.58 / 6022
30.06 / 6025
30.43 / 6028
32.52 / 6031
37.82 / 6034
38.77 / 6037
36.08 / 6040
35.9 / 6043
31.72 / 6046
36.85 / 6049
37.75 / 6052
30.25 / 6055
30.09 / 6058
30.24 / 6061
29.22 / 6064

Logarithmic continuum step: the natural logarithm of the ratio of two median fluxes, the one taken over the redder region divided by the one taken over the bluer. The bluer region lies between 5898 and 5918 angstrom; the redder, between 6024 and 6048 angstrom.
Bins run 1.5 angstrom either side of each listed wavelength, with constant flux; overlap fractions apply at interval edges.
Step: 0.000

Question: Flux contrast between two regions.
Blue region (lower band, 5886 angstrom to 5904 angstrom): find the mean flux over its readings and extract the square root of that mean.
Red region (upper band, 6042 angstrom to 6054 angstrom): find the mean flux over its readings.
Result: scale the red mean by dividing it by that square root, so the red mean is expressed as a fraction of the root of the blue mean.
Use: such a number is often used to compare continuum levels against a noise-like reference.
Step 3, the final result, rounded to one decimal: 6.6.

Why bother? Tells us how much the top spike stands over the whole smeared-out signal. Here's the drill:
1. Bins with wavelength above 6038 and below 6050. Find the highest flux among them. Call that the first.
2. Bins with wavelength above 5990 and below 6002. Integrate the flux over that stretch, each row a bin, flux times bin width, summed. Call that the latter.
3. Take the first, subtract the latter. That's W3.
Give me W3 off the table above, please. -369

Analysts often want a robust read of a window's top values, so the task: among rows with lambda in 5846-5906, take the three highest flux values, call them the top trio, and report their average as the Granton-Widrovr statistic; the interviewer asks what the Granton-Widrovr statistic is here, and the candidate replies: 41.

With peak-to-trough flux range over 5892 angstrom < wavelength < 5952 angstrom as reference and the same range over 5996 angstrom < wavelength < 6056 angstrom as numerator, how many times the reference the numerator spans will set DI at 0.6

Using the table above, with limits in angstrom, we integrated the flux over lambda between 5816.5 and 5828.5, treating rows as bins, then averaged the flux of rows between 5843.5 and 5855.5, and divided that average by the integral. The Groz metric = 0.083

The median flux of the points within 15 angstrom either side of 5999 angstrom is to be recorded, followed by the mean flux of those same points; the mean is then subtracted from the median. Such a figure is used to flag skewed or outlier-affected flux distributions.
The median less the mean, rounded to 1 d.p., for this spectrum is -0.1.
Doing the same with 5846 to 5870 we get -0.2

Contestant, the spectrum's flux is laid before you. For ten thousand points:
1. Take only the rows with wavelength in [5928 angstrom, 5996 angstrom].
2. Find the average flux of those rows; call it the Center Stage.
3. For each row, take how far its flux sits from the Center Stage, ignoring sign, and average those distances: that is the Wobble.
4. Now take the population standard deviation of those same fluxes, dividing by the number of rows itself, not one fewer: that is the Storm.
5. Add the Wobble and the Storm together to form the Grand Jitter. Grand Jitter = 3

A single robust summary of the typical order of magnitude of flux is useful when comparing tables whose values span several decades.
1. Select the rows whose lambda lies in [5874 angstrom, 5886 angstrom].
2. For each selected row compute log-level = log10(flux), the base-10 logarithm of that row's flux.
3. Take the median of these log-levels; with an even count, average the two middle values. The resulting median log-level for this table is 1.58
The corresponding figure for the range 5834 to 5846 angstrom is 1.54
